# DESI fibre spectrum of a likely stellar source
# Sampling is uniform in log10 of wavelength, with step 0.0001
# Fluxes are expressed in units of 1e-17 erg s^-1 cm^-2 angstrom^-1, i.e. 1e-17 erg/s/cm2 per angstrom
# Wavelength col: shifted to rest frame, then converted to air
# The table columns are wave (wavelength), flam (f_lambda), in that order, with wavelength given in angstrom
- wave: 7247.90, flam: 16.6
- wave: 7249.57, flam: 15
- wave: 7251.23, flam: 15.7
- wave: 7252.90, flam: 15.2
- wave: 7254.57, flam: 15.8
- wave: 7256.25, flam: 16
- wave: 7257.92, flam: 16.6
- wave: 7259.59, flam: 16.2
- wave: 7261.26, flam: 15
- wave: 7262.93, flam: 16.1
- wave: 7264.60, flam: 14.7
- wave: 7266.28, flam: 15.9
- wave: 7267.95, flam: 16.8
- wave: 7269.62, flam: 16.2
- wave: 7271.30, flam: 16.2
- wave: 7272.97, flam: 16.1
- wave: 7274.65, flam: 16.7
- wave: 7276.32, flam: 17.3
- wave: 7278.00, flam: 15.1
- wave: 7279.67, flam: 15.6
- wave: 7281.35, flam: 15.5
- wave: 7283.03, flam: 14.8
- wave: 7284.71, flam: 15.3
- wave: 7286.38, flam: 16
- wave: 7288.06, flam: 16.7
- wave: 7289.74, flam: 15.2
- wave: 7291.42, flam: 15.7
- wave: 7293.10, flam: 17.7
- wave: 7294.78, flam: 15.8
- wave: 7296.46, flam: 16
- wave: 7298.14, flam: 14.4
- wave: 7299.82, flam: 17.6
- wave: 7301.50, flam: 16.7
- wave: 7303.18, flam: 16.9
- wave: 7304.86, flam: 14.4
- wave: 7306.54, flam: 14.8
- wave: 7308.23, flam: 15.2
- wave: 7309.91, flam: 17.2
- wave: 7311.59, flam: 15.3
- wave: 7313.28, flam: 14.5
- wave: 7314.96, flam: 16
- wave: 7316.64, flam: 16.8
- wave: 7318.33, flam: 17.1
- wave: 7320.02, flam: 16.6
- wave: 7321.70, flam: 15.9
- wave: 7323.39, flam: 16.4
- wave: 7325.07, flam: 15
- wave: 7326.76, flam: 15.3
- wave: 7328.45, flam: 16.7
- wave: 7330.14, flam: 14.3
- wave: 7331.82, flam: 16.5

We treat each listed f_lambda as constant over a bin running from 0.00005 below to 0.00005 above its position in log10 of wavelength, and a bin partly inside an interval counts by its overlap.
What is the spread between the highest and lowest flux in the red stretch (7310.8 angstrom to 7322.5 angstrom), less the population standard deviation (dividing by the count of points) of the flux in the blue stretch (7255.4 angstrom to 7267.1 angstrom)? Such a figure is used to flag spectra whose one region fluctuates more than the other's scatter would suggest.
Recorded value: 2.0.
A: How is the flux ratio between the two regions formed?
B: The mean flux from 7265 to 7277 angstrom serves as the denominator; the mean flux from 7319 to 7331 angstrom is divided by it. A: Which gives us 0.96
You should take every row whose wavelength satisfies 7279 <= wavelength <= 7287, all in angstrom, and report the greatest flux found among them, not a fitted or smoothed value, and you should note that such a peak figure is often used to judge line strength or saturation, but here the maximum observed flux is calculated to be 16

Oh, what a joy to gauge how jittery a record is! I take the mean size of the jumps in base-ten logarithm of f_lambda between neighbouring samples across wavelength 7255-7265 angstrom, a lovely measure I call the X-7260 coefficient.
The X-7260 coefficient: 0.026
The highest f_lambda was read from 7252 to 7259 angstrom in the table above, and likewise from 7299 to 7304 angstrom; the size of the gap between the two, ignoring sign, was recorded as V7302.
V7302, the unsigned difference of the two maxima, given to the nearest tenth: 1.0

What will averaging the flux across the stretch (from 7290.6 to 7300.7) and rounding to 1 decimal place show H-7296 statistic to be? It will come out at 16.2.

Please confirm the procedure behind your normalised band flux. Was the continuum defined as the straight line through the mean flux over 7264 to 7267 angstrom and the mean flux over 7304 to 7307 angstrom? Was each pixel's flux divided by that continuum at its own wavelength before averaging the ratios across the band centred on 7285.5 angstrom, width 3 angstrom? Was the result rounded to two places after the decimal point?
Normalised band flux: 1.05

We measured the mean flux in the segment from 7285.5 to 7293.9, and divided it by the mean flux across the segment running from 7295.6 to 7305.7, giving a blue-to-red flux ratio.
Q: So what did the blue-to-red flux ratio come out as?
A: 1.02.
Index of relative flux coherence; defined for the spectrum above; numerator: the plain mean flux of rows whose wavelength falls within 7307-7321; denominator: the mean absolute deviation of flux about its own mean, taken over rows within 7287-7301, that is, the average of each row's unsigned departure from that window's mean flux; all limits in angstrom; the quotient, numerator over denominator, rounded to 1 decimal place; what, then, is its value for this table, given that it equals 17.9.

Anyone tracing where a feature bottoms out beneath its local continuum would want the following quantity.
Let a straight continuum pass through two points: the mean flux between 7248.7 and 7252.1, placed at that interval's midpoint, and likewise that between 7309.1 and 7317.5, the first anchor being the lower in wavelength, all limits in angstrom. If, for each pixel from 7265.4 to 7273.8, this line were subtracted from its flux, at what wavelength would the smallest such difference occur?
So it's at 7266.28 angstrom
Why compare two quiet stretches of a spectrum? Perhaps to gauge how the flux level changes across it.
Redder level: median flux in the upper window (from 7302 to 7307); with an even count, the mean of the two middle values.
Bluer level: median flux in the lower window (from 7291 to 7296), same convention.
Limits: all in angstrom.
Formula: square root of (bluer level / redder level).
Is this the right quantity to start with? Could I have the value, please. 1.033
